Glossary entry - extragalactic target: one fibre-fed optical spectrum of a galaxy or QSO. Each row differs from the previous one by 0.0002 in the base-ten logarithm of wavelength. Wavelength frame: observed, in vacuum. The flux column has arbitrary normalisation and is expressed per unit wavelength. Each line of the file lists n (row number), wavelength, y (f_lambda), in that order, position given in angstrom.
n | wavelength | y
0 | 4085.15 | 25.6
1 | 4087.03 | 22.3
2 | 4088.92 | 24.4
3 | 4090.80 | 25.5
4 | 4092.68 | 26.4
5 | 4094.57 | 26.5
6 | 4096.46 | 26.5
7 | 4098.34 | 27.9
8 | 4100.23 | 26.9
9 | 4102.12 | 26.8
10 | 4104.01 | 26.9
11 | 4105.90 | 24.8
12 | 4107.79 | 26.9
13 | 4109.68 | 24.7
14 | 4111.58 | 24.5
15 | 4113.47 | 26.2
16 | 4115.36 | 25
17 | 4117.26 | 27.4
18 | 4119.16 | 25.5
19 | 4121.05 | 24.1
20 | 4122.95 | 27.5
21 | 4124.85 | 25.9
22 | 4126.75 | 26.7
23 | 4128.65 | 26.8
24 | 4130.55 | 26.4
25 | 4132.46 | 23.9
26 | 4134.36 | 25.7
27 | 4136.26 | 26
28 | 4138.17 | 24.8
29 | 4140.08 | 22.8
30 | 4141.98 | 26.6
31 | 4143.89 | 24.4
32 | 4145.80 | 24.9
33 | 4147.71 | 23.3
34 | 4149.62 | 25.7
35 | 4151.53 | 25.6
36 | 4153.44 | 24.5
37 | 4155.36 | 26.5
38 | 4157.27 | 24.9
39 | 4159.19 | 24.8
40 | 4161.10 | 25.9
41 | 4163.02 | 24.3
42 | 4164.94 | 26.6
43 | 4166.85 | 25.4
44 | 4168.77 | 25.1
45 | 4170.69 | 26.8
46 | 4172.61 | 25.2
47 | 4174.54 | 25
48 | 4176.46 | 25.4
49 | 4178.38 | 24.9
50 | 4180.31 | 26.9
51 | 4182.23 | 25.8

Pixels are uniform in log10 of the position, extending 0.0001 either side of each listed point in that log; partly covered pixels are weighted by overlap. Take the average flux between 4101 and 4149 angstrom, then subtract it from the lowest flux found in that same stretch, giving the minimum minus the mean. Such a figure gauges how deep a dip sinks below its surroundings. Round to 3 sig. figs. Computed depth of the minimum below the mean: -2.74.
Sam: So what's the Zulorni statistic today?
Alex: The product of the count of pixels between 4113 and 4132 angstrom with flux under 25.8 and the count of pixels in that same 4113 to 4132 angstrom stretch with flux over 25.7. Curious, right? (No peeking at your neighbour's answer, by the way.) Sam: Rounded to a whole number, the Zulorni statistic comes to 21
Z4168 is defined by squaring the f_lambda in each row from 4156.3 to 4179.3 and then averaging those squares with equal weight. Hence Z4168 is 644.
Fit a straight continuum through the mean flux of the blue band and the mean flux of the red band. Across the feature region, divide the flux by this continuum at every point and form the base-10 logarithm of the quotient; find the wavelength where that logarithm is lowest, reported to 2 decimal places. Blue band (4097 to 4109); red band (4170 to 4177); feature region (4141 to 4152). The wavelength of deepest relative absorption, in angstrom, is 4147.71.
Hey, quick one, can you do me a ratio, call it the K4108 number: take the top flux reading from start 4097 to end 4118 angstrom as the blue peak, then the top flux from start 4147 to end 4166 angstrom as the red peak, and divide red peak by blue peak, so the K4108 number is 0.953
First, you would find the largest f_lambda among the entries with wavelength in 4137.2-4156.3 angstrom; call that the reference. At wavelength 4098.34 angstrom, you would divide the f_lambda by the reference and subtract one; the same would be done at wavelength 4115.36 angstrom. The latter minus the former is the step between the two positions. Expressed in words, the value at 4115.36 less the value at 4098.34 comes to -0.11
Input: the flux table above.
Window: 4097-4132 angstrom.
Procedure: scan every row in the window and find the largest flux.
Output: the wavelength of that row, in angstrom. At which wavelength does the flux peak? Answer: 4098.34 angstrom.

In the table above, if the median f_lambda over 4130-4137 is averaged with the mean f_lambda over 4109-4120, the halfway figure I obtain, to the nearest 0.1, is 25.7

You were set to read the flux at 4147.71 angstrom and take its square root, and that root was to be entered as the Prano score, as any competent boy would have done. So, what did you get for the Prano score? 4.83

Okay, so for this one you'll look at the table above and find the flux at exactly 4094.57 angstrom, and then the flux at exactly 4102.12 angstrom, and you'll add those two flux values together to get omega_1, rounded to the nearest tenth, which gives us 53.3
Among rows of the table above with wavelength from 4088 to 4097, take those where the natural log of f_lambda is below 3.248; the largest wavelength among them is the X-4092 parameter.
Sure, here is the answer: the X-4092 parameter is 4090.80 angstrom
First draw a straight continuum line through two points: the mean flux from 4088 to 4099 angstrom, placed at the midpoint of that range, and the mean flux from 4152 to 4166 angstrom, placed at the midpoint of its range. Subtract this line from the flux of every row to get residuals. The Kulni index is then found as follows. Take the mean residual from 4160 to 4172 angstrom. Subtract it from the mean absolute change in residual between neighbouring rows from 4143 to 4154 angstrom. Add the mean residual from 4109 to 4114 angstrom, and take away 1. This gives -1.1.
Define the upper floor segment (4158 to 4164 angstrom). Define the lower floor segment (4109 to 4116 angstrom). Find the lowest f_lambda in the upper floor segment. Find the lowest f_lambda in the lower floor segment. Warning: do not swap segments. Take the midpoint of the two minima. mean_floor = 24.4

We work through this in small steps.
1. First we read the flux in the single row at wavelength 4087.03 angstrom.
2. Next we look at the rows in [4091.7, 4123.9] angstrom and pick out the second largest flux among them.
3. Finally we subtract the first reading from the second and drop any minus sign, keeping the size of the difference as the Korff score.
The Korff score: 5.2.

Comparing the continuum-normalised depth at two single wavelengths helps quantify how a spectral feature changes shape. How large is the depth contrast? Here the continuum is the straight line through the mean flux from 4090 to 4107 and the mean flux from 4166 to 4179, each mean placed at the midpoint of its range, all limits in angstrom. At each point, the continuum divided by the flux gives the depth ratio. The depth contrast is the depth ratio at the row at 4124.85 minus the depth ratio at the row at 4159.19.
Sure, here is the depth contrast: -0.025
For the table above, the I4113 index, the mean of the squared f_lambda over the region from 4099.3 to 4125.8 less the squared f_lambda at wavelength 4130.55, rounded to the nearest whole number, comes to -23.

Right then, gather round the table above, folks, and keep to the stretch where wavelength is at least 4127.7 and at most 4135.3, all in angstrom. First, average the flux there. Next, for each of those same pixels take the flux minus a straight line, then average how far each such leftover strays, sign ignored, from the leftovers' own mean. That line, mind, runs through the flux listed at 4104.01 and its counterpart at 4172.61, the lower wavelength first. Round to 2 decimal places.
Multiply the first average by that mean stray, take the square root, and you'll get 4.78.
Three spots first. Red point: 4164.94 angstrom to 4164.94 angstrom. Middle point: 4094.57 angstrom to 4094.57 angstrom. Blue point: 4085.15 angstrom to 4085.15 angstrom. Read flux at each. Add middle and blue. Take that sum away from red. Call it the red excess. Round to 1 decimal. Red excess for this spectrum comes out -25.5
